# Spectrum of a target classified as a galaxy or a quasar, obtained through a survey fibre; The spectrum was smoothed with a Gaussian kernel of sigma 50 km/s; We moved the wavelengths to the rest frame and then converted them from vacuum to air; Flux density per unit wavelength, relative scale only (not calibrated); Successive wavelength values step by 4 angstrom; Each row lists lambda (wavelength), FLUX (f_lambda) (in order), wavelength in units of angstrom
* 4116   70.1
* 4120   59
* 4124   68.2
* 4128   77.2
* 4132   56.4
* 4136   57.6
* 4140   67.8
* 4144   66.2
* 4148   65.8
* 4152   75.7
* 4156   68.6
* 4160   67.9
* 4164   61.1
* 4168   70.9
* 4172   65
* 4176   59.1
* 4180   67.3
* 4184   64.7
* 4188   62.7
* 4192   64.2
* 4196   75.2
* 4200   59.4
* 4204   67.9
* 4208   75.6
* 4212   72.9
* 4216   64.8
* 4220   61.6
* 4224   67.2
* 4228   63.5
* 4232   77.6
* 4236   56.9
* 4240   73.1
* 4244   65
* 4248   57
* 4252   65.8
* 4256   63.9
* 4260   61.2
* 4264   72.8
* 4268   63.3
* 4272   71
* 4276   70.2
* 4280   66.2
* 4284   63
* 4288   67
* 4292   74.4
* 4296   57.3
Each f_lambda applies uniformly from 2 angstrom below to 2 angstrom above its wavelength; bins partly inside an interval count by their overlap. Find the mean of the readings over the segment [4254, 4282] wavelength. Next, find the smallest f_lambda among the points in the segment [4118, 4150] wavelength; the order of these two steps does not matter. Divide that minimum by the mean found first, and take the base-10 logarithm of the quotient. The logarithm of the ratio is -0.074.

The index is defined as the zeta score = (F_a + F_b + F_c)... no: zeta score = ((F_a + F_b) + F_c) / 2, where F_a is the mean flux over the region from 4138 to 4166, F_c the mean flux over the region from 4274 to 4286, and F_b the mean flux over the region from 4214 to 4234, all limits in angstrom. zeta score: 100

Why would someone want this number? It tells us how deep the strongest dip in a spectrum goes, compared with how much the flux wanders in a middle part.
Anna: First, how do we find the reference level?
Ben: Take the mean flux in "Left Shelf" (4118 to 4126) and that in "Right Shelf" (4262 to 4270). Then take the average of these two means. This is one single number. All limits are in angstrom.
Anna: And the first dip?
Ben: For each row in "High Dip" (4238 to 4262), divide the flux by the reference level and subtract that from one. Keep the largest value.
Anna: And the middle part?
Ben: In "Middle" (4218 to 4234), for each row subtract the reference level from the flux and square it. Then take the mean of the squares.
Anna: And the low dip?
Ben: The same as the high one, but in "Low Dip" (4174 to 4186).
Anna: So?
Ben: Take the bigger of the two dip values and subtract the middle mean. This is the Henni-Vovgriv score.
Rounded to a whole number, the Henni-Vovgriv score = -41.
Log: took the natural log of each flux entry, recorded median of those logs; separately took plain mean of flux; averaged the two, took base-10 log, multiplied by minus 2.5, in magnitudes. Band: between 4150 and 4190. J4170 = -3.87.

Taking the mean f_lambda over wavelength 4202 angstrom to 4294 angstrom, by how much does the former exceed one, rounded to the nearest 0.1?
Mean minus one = 66.0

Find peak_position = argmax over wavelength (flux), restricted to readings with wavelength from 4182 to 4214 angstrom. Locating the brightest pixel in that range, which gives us 4208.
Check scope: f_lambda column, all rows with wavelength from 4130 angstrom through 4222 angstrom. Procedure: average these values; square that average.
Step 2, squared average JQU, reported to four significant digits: 4358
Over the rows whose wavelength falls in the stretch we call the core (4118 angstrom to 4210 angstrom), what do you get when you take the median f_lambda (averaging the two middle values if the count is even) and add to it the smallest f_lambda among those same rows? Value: 122.6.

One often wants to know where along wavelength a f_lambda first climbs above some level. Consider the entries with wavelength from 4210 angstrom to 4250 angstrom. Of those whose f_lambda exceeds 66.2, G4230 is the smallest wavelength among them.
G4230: 4212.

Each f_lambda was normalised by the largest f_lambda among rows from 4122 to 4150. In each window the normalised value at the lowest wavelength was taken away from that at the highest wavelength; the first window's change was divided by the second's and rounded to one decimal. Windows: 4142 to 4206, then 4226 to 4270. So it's -8.5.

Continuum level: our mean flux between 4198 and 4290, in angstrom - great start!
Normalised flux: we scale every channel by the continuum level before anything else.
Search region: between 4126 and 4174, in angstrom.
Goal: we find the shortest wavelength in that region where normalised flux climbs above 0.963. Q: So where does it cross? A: 4128 angstrom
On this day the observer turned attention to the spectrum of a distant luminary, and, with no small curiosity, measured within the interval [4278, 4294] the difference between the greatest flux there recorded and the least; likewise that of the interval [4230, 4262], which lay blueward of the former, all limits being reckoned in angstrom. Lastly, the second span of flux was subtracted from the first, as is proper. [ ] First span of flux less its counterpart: -9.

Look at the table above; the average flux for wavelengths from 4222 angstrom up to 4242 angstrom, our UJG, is 67.7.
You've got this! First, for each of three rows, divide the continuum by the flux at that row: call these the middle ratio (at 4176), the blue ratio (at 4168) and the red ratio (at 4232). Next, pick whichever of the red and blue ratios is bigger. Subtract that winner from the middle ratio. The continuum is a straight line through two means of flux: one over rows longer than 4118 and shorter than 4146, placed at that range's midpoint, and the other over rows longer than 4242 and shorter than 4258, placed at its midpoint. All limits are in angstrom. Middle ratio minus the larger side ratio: 0.18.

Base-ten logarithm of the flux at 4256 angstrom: 1.81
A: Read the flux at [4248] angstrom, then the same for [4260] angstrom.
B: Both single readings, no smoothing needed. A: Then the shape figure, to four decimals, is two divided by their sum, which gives 0.0169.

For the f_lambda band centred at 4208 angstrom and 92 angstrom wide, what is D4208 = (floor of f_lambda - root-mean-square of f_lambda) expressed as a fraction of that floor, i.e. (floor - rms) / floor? -0.16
